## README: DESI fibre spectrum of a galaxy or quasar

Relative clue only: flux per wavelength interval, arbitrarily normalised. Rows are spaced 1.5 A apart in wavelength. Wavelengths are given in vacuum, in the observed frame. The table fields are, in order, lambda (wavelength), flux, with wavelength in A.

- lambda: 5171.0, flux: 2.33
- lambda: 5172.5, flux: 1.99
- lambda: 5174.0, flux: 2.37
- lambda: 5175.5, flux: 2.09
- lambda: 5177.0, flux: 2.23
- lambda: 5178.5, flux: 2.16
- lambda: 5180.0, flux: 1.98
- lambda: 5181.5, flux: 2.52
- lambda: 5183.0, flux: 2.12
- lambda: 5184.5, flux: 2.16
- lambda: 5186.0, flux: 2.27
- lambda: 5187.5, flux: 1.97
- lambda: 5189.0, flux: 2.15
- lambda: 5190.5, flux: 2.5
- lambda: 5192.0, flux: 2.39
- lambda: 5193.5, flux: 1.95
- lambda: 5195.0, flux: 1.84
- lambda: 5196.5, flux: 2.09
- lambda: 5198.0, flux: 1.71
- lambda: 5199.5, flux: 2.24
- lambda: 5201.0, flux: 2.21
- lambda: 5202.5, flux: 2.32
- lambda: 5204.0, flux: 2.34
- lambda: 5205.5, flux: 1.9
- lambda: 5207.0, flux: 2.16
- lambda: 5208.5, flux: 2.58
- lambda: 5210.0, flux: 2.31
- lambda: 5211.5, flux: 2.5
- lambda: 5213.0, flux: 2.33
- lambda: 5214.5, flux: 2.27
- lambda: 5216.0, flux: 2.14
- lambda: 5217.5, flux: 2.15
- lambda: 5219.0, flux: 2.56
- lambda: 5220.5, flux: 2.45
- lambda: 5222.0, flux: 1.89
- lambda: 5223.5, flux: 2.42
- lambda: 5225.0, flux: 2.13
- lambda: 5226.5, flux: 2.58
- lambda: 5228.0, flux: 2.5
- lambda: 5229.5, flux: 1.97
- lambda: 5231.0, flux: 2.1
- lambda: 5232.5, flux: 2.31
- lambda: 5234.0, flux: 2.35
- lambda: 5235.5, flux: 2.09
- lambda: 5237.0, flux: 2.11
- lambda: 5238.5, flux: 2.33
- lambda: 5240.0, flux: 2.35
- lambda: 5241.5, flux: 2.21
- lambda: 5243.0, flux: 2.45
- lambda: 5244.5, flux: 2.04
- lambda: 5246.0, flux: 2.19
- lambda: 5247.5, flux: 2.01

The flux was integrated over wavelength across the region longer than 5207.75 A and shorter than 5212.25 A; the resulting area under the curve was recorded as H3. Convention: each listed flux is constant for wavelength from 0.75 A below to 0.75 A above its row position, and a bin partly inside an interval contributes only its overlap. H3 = 11.1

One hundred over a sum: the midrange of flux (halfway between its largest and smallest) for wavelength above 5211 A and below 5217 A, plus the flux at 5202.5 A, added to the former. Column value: 21.6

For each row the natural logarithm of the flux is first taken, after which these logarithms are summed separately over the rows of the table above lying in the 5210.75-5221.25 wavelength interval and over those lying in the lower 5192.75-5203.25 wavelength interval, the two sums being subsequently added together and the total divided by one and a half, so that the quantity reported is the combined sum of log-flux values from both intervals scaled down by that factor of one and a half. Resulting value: 7.29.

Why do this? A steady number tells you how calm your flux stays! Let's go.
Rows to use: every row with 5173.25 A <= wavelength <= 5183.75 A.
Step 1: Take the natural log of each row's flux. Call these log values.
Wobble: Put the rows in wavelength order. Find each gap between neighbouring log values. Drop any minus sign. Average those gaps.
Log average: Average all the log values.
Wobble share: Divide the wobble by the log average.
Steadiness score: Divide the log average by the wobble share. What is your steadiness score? 5.2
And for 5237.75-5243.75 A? 12.4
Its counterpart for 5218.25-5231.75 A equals 4.5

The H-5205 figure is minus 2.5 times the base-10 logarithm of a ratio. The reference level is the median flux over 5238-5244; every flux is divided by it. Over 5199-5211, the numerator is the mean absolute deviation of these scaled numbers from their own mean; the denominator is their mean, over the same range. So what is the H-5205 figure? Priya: 3.10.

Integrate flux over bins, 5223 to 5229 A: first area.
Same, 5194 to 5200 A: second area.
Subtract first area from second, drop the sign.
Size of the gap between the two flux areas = 2.6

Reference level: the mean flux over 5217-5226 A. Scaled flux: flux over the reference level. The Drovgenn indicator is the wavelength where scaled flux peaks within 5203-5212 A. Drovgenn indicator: 5208.5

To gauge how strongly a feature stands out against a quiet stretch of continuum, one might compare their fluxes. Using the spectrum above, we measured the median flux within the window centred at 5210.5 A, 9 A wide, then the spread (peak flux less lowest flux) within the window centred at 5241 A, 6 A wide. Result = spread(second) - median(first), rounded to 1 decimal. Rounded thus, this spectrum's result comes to -2.1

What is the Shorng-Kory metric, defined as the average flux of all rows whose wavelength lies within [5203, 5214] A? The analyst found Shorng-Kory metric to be 2.30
